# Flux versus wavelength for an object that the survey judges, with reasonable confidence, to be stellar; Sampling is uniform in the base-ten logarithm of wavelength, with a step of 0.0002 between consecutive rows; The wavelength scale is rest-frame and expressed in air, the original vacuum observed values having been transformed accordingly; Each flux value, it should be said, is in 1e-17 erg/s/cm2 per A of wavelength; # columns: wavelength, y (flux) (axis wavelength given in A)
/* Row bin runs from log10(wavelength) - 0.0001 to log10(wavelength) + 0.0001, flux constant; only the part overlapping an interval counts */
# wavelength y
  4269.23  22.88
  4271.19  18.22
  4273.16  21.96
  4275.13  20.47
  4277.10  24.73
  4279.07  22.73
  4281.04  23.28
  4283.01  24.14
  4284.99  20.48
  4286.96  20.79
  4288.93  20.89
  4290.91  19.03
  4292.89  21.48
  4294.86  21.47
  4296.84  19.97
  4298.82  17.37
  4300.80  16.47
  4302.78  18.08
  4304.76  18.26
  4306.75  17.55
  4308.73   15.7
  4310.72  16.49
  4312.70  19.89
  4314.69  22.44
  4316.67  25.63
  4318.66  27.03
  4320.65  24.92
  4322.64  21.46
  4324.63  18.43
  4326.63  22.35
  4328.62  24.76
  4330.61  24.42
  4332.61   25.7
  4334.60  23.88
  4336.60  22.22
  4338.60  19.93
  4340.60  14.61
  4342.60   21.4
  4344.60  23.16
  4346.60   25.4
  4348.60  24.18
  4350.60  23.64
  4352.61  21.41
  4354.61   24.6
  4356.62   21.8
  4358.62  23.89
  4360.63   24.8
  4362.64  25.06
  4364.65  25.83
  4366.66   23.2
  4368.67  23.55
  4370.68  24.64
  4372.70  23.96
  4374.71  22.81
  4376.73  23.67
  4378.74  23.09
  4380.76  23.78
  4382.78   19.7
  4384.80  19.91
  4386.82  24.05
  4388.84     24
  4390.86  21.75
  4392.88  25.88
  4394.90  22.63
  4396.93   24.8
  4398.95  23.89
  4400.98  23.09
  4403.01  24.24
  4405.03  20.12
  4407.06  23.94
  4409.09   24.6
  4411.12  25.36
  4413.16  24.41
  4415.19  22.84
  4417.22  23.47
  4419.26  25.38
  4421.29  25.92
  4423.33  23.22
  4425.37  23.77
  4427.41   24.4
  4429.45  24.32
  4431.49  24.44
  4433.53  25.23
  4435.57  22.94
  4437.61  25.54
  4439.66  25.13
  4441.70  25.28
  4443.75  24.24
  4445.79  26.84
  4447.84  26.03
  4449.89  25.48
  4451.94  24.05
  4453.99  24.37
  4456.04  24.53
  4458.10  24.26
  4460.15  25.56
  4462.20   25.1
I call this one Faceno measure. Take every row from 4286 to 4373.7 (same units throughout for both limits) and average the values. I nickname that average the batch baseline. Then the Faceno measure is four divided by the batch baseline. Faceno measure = 0.183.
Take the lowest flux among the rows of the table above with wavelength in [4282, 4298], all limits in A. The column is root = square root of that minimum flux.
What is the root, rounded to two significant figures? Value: 4.4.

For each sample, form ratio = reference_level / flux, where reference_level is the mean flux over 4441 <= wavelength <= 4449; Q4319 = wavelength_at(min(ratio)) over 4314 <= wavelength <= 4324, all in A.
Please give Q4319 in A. 4318.66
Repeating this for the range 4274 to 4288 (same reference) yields 4277.10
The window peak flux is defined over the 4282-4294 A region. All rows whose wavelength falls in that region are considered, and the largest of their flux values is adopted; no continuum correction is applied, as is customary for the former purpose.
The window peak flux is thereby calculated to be 24.14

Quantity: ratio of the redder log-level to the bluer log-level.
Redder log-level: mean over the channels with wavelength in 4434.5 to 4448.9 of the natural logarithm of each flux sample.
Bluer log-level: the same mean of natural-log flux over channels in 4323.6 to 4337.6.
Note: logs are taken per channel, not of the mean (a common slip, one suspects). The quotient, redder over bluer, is 1.03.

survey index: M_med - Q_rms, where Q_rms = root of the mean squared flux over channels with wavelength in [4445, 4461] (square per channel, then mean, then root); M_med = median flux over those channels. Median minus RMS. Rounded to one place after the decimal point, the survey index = -0.2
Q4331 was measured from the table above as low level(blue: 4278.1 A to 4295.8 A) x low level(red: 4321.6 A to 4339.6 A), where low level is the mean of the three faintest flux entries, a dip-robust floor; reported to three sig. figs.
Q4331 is 401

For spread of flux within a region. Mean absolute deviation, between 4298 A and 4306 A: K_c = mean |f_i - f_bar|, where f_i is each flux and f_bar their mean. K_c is 0.6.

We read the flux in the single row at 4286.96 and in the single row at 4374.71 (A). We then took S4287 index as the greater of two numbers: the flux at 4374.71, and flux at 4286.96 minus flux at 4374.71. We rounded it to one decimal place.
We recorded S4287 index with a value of 22.8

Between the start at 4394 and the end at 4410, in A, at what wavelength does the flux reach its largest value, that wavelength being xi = 4396.93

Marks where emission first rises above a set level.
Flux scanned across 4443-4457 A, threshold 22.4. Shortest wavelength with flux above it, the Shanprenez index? 4443.75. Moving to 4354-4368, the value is 4354.61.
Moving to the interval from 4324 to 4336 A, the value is 4328.62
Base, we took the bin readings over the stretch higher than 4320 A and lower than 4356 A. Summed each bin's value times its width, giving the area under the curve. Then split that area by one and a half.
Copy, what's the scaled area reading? 541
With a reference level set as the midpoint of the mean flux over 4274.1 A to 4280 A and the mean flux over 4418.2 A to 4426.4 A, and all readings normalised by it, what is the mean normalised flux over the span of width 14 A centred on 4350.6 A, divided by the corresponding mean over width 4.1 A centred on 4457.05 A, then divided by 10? 0.096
